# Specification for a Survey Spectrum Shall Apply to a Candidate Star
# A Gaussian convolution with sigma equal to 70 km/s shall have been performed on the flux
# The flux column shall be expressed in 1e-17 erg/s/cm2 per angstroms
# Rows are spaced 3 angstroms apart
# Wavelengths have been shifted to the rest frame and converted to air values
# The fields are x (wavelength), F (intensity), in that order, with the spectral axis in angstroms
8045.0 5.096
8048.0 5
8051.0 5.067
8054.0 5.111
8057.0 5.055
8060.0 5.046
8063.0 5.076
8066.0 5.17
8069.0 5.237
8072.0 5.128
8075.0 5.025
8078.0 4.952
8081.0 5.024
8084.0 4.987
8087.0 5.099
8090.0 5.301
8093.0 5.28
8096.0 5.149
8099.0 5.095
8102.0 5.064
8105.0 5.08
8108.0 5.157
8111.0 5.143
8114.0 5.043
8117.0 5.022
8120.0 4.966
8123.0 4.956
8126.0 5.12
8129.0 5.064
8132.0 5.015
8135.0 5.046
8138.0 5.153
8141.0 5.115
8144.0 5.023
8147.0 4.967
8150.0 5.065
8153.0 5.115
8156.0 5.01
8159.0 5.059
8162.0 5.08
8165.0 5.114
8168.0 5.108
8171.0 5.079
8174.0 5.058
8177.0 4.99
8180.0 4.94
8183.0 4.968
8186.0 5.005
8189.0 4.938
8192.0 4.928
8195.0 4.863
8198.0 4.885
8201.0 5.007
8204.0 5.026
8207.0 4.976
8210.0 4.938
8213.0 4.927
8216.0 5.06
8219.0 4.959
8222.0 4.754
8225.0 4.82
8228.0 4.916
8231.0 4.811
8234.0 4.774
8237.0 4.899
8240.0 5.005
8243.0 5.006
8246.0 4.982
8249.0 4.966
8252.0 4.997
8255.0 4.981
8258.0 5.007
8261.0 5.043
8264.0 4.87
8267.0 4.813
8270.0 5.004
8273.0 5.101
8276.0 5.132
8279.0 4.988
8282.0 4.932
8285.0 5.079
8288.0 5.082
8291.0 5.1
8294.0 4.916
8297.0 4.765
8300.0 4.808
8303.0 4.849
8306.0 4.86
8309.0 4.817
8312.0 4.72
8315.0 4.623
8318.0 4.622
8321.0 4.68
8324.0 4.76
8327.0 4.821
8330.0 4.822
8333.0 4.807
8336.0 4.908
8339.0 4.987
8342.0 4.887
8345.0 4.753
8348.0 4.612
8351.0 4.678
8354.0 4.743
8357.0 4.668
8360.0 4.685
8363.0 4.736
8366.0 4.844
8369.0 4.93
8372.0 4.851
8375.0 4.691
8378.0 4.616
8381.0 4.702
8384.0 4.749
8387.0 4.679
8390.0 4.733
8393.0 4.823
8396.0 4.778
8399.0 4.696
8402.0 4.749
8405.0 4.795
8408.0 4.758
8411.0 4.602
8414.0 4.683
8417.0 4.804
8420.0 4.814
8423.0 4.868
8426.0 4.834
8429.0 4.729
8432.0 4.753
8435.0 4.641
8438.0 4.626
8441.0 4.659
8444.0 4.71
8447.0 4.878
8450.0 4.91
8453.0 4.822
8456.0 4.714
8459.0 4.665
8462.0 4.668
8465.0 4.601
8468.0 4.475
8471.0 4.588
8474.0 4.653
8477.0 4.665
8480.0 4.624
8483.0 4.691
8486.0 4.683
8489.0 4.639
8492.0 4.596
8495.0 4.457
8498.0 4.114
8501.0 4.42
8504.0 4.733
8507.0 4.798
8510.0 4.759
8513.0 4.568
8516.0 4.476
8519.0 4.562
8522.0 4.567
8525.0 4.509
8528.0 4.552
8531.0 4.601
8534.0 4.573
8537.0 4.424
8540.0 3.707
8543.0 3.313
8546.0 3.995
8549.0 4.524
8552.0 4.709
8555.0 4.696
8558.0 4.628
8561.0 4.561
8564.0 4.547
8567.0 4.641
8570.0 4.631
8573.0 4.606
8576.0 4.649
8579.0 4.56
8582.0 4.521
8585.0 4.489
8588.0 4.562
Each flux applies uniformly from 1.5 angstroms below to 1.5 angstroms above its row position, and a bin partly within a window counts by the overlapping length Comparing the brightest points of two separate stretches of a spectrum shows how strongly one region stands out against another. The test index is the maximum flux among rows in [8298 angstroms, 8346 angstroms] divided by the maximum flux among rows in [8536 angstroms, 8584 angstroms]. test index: 1.06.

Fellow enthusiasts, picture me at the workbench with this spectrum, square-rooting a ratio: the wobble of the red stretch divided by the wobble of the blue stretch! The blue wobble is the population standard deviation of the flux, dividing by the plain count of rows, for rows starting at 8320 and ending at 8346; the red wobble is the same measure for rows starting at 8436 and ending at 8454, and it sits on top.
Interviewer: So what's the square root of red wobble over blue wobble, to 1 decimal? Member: 1.1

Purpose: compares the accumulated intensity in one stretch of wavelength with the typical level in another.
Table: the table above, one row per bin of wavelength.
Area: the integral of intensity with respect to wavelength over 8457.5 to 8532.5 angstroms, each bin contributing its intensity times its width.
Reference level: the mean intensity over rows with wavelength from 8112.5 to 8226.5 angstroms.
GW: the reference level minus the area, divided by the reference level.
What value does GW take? -68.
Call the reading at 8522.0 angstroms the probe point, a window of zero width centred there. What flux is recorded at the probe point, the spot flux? 4.567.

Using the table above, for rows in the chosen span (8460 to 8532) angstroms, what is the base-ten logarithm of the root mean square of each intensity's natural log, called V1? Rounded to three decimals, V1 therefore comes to 0.182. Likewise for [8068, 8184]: 0.210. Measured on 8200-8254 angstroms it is 0.203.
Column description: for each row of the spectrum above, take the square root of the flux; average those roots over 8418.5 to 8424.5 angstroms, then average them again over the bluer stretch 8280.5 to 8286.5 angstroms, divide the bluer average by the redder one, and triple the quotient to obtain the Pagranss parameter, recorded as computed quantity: 3.05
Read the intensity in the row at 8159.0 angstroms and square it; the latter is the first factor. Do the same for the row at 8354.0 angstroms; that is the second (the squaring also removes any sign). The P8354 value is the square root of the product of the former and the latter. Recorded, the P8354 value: 24.0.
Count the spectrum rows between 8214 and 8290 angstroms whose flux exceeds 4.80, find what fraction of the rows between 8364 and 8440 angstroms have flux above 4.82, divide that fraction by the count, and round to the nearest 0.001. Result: 0.010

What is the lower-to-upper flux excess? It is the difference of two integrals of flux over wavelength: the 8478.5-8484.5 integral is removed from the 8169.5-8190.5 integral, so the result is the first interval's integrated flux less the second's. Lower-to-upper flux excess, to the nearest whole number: 77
